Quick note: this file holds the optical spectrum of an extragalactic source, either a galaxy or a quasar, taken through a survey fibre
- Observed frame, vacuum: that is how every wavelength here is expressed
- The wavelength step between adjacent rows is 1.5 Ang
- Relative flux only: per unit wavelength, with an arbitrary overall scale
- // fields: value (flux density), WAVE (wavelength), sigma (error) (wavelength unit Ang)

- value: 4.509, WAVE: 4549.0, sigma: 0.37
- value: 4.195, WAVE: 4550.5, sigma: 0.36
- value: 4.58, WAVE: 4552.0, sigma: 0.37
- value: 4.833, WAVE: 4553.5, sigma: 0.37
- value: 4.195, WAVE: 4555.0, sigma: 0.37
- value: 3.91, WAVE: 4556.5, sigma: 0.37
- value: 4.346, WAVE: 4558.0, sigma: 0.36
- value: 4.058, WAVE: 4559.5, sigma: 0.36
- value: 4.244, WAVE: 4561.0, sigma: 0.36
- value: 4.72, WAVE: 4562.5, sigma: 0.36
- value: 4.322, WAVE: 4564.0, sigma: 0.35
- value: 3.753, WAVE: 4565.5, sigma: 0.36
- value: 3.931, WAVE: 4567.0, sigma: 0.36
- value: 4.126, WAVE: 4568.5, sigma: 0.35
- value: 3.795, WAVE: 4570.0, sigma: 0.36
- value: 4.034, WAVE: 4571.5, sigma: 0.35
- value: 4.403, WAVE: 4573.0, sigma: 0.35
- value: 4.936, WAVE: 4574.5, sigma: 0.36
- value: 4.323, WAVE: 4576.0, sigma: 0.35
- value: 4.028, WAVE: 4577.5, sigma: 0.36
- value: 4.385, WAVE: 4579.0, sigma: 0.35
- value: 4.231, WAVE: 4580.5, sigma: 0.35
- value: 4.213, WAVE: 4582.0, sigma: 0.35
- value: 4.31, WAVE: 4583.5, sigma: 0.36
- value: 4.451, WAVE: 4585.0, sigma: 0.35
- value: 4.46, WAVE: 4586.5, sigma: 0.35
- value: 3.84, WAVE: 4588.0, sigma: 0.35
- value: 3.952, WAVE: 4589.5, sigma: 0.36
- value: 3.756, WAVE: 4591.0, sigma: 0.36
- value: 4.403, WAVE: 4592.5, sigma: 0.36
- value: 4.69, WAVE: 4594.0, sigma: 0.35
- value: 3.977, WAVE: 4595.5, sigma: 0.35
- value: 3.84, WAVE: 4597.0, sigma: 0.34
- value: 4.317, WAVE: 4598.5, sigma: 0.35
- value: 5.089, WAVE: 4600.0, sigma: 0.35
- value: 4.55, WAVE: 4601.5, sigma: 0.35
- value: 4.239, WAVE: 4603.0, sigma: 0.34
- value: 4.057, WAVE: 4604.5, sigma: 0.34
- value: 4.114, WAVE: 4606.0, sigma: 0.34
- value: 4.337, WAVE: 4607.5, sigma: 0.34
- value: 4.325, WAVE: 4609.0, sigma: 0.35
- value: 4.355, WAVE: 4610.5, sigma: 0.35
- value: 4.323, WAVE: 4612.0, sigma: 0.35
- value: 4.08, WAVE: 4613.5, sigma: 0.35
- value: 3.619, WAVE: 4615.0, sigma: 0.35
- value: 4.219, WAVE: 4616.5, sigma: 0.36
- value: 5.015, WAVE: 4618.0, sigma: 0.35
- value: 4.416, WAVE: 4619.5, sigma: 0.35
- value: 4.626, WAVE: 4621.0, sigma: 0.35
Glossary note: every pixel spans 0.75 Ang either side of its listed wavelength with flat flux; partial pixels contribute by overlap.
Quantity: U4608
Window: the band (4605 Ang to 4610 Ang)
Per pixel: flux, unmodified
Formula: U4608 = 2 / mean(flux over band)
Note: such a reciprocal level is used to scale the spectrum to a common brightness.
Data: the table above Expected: 0.470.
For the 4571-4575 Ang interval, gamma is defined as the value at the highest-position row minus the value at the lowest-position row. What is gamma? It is 0.9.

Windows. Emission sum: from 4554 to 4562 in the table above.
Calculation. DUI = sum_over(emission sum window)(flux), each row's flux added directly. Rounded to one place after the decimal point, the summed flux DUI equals 20.8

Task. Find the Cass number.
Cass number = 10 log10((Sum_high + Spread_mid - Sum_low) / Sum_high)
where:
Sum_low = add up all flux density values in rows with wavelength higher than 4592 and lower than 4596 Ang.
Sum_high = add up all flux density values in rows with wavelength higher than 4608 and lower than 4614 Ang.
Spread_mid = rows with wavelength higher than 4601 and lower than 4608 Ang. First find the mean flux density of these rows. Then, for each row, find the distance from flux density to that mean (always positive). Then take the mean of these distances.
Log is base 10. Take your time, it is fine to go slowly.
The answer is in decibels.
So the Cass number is -6.1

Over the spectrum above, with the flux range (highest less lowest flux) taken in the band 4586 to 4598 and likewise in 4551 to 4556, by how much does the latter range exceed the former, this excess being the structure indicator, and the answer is -0.30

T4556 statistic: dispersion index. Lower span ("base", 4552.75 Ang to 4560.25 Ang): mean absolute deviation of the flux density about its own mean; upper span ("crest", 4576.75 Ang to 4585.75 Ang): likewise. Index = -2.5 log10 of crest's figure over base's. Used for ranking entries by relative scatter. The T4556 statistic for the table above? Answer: 0.90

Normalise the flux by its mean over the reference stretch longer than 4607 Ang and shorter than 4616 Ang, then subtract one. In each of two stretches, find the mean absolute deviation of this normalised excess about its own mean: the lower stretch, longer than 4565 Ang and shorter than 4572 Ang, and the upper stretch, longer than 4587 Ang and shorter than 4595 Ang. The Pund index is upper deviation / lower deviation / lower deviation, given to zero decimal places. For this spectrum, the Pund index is 92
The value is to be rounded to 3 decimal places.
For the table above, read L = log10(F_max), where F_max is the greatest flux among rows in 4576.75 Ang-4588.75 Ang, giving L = 0.649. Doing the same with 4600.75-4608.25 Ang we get 0.658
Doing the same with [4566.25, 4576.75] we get 0.693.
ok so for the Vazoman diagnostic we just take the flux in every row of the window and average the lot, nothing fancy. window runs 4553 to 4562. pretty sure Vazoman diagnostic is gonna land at 4.26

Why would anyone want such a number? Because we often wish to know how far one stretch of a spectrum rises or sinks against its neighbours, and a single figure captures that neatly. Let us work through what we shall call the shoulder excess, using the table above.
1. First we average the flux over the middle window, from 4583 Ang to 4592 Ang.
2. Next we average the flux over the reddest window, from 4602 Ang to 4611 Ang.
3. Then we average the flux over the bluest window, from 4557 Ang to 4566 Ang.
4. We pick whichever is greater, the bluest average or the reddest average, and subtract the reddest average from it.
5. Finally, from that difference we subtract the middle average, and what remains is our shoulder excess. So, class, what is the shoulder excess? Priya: -4.13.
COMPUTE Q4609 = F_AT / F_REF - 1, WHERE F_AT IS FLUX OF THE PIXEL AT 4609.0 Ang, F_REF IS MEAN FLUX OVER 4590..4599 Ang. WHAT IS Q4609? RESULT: 0.04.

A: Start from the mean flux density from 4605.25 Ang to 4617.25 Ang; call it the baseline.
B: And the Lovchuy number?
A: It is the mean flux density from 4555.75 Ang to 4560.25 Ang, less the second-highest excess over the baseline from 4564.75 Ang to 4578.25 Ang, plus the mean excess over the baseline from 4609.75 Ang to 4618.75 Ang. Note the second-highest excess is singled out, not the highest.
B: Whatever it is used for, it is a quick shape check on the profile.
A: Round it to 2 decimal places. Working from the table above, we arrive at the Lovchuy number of 3.97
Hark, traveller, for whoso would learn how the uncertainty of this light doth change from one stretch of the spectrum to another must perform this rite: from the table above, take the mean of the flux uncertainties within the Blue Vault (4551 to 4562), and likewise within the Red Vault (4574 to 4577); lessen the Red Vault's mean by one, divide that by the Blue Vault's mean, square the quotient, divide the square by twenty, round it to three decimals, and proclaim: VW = 0.156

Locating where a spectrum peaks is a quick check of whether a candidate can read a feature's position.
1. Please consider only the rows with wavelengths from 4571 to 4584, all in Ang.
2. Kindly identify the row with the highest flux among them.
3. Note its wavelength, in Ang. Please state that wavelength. 4574.5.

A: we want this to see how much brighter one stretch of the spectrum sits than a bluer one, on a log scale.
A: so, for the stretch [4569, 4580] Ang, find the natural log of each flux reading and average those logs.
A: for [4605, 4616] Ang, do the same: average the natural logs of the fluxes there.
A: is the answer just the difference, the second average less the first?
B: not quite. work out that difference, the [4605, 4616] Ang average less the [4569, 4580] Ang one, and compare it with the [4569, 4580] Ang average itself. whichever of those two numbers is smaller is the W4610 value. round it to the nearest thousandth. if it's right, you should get -0.024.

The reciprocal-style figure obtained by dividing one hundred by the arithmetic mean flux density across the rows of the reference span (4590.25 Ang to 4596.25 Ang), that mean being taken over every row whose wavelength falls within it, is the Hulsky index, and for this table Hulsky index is 23.8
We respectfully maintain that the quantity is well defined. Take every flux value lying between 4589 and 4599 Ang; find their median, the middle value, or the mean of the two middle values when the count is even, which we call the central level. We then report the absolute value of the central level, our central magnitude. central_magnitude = 3.98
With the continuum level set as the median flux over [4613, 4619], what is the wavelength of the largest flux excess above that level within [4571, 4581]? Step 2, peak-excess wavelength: 4574.5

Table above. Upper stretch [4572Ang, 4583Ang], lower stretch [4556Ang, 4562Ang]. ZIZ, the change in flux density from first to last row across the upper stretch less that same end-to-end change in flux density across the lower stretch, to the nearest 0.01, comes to -0.52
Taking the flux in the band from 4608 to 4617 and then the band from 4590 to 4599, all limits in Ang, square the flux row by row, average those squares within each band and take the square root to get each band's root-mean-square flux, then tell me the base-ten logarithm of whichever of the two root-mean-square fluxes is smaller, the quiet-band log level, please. 0.619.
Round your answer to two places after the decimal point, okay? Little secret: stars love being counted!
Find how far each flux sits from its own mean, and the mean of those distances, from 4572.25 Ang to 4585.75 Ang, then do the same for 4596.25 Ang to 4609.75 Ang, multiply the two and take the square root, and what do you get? 0.19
